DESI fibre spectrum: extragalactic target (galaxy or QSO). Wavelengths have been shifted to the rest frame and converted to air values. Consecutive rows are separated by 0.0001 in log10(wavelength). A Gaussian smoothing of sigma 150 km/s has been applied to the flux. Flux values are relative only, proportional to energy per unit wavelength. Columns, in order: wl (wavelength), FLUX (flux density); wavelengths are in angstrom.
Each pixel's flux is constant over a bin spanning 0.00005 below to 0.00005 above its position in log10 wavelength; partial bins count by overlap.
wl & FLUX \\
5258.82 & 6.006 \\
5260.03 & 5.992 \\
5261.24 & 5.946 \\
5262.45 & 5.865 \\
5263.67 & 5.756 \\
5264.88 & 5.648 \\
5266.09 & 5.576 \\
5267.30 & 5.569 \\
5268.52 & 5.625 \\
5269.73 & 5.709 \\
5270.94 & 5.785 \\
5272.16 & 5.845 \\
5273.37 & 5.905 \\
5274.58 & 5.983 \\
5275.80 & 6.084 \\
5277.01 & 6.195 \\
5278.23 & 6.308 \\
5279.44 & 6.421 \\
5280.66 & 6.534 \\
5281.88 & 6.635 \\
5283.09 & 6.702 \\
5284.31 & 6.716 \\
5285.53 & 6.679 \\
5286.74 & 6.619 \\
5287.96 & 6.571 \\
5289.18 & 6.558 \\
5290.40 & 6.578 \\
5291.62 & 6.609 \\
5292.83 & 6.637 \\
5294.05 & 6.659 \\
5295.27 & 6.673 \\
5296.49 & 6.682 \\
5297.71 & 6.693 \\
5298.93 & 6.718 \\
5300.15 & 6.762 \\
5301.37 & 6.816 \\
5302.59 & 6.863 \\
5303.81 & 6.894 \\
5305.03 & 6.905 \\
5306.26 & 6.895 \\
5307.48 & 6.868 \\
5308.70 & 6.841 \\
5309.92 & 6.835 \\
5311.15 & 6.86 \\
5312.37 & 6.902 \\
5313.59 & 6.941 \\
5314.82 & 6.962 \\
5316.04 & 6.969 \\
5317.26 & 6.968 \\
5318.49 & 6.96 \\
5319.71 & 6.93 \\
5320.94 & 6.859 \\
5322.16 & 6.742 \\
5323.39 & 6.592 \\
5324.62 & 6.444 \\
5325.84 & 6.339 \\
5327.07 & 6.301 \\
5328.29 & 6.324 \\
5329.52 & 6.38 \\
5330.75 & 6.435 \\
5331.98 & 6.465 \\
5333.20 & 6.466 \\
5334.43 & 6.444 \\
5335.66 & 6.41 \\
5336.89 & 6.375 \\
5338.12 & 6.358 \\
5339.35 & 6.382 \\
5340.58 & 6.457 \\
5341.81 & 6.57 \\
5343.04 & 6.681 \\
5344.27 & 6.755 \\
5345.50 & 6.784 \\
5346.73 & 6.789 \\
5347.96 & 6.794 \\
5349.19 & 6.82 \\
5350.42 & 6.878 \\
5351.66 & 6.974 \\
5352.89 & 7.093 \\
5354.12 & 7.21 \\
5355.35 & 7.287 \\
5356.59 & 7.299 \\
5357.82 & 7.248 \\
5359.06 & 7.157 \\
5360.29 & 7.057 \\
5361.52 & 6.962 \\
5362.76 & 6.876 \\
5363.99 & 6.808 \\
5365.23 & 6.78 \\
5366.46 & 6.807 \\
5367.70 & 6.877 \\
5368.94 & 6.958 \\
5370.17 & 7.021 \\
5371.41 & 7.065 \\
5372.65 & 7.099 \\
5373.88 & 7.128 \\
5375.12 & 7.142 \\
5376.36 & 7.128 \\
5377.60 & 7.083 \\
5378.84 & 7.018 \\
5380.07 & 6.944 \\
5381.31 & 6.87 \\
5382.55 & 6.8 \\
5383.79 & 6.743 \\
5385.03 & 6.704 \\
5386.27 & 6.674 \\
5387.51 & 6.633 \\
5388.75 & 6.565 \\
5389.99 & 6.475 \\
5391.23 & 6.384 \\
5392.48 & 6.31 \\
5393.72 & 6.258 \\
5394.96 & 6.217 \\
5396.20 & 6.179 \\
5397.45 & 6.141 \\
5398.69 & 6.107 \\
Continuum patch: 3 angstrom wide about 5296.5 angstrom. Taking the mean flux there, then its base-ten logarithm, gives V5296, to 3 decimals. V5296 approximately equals 0.825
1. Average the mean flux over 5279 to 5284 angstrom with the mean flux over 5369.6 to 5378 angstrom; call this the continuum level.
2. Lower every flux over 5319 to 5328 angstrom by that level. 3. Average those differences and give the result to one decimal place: -0.2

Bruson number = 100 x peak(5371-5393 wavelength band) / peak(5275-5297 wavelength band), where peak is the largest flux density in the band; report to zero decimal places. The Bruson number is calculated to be 106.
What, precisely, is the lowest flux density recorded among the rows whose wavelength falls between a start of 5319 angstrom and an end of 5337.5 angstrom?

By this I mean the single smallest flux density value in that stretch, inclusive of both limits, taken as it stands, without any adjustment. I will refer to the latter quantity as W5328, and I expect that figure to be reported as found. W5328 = 6.301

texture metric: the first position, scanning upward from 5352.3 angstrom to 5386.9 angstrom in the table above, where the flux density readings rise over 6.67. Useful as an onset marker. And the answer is 5352.89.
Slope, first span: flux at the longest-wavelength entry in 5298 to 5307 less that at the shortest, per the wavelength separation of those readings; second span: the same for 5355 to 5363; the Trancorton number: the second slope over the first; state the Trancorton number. -2.3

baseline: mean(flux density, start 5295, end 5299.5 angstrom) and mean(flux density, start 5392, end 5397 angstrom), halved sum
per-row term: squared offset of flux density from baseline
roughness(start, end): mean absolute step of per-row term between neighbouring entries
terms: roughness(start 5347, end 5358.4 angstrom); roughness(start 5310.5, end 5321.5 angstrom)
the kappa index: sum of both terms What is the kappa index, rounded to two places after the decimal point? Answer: 0.11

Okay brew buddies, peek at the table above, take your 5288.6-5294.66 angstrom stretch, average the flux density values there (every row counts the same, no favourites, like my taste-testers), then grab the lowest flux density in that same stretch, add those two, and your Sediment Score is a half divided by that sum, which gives 0.0380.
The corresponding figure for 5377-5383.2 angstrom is 0.0364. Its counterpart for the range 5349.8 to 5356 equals 0.0358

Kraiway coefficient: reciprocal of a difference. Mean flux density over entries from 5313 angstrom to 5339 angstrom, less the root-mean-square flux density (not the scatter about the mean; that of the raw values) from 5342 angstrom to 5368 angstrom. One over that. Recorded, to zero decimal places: -3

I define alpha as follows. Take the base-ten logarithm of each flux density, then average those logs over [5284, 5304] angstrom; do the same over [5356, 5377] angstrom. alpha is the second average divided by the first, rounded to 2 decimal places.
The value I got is 1.03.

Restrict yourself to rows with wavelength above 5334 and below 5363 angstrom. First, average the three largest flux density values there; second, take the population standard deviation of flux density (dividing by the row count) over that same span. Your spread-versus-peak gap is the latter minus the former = -6.97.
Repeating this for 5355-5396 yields -6.99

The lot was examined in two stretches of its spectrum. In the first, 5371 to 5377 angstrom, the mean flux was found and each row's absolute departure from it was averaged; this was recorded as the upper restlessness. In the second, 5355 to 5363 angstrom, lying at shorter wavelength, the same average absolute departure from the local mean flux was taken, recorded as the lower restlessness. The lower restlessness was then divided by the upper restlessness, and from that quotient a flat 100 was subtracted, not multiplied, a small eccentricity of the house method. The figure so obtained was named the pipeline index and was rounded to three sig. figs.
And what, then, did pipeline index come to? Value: -94.3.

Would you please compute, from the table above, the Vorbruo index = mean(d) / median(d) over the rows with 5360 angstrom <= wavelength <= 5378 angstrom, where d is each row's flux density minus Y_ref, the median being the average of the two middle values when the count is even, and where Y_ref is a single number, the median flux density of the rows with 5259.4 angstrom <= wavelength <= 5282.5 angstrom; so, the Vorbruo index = 0.97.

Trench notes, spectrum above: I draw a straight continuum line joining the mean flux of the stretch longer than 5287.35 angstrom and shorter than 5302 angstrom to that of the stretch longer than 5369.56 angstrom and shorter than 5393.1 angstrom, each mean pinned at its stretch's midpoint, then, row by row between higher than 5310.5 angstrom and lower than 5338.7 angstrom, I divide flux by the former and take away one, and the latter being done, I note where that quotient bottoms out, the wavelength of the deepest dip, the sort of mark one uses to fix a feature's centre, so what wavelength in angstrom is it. 5327.07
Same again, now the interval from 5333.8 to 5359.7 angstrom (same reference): 5338.12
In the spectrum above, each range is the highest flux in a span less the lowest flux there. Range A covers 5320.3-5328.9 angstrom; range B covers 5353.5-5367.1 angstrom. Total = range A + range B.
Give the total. 1.08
